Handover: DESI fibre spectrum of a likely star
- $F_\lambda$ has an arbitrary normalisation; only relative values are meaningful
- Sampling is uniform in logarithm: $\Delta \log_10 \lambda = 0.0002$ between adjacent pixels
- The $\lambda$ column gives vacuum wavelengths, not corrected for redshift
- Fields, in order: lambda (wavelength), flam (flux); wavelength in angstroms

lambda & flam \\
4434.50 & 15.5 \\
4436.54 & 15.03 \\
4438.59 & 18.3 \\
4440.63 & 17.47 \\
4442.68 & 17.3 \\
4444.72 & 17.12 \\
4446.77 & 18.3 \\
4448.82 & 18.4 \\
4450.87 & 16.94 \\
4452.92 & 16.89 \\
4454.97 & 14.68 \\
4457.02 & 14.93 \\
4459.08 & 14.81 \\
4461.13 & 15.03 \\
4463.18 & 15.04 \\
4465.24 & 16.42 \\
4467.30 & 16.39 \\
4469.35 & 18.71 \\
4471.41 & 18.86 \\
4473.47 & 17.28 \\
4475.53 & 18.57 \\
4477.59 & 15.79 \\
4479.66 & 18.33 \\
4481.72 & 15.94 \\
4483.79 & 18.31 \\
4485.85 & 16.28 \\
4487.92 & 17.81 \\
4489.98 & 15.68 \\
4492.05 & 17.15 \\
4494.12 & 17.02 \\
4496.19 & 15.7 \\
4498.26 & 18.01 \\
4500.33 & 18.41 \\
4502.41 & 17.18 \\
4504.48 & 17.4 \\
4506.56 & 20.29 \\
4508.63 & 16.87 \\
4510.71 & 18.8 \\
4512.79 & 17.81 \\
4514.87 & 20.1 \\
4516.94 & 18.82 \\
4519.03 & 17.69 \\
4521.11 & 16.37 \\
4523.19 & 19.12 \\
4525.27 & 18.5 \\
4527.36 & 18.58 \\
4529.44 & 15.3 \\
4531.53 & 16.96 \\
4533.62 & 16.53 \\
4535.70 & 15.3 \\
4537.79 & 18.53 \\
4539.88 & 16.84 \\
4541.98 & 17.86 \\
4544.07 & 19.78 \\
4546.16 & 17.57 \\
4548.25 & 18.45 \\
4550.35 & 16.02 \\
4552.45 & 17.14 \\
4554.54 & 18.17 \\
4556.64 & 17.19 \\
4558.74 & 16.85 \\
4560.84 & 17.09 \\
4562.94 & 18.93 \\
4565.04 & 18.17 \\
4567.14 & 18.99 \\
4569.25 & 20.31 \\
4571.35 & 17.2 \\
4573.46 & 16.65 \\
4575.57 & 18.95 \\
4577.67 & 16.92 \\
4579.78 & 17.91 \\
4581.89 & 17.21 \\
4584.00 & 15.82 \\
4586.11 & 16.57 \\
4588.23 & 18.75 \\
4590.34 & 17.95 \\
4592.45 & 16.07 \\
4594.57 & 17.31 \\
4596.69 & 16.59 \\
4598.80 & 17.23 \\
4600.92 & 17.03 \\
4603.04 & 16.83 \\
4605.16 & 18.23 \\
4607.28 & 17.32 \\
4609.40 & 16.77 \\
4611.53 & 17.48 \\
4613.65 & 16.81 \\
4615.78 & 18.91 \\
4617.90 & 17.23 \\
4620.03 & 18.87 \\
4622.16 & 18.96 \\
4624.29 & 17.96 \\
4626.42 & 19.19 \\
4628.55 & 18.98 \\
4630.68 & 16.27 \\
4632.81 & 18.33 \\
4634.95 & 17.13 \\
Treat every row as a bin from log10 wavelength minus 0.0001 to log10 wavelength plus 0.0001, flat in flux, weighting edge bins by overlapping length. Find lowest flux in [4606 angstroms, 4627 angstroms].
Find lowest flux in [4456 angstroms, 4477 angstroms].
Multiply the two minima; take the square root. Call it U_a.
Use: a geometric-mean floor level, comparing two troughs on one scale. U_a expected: 15.8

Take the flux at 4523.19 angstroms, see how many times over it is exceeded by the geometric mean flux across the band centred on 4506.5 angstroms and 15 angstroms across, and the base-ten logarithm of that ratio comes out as -0.024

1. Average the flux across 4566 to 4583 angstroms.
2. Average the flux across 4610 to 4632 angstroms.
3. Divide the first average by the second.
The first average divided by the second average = 1.00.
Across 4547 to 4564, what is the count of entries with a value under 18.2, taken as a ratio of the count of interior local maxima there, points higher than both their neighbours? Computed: 6.0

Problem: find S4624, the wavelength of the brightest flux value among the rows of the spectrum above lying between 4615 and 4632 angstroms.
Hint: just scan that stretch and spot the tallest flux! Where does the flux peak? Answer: 4626.42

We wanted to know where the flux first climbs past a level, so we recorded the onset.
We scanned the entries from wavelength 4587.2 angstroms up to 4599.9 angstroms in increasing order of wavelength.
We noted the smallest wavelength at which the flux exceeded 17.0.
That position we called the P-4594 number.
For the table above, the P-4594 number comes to 4588.23 angstroms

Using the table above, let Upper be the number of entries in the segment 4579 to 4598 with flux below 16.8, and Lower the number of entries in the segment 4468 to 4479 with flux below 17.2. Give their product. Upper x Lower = 4.0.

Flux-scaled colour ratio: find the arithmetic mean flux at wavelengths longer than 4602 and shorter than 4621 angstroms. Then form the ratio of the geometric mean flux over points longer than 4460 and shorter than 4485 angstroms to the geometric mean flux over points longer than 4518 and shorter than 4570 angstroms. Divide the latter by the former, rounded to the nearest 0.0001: 0.0547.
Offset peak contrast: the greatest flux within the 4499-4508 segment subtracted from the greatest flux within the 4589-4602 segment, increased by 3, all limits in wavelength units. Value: 0.7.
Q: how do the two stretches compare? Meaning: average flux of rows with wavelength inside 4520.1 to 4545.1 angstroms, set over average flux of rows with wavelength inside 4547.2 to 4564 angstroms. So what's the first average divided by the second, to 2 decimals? 1.00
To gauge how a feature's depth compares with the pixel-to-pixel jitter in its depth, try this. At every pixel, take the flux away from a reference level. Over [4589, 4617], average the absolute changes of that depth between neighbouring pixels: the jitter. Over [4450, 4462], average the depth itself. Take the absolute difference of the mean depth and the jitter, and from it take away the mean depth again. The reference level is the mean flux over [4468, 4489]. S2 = -0.9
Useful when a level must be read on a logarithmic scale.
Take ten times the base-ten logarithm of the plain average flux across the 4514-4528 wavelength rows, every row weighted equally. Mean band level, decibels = 12.7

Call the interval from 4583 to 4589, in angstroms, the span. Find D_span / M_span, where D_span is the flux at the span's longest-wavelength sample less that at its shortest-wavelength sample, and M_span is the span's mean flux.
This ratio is 0.17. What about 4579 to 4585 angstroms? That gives -0.12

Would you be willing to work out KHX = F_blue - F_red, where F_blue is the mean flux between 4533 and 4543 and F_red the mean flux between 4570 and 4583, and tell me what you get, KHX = -0.5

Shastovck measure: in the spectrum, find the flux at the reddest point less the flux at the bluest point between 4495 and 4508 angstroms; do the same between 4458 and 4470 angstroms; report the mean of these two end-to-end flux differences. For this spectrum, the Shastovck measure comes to 4.2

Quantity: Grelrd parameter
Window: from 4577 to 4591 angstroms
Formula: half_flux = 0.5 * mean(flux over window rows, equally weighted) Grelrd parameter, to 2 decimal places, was 8.65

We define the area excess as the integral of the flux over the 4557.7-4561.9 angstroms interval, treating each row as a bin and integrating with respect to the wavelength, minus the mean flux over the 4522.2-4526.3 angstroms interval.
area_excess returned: 52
